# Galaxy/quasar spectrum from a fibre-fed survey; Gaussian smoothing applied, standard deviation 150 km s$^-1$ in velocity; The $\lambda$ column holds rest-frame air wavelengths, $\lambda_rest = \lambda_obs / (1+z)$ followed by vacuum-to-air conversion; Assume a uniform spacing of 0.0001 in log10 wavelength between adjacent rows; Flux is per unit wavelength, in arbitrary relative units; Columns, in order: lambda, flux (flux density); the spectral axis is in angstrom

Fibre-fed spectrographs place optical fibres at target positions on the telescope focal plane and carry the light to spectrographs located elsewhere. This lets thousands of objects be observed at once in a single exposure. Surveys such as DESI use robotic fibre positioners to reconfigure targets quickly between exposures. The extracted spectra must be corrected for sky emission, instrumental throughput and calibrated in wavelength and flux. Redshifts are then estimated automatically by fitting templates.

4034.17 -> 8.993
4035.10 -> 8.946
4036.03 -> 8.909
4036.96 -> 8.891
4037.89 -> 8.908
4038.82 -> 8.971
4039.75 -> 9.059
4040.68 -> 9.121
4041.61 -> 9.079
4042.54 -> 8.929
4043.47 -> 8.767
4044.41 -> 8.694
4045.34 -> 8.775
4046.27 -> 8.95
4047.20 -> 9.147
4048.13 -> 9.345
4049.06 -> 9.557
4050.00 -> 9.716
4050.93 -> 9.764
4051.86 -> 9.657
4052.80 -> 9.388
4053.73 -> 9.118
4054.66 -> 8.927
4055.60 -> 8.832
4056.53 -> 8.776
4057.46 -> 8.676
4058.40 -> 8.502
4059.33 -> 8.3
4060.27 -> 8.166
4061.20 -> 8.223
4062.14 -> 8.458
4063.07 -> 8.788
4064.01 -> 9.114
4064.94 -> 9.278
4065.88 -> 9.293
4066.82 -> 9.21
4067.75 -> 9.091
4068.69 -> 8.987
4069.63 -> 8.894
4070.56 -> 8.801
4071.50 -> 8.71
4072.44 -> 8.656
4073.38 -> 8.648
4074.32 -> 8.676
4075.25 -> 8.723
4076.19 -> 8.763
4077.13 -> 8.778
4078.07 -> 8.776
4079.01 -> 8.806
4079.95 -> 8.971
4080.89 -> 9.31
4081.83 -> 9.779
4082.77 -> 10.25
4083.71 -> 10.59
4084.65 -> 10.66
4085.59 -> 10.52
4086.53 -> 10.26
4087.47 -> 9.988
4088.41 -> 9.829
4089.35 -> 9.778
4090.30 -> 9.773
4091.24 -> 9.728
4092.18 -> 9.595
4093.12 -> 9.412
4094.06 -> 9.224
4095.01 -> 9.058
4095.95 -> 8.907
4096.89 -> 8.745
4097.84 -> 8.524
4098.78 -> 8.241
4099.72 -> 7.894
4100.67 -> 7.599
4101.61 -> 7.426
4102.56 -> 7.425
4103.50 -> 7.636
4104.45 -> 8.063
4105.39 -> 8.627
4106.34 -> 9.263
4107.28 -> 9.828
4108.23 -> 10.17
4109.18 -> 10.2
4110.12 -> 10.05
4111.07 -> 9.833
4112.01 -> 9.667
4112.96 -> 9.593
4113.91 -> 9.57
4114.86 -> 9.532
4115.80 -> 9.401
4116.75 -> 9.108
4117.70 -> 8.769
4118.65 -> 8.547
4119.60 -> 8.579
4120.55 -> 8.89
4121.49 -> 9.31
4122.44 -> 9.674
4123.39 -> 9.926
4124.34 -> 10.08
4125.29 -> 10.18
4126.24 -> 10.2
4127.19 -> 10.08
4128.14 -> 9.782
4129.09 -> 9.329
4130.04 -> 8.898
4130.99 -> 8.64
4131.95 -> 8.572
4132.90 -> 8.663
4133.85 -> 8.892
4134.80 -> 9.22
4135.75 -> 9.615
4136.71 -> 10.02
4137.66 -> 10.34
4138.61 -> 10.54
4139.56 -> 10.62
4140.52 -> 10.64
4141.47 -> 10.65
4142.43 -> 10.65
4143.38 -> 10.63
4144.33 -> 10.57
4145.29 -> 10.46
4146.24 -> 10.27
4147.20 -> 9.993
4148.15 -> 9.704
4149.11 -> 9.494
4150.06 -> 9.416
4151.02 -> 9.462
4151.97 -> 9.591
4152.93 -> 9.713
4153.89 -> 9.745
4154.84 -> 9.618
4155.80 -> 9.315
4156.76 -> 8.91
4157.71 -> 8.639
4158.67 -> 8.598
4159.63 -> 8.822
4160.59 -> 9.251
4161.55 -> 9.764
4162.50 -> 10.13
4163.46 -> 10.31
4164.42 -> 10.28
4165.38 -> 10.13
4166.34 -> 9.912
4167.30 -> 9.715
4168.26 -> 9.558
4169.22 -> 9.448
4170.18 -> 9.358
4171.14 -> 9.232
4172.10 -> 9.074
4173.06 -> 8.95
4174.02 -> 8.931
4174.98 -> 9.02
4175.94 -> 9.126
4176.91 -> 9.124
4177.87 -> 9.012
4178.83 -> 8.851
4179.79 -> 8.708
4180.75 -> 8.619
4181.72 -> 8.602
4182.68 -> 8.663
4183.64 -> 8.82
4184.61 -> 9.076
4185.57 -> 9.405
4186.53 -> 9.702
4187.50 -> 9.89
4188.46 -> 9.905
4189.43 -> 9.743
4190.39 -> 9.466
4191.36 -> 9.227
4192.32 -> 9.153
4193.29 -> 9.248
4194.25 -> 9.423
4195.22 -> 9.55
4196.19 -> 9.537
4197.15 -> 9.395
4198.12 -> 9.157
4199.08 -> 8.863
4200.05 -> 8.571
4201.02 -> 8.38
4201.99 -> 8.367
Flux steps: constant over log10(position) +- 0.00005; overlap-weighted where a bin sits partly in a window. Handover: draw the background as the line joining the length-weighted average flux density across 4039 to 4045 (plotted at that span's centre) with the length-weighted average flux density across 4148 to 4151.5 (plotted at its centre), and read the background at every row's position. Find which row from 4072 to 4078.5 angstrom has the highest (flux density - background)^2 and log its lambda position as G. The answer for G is 4073.38 angstrom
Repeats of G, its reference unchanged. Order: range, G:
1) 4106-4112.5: 4109.18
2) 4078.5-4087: 4084.65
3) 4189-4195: 4192.32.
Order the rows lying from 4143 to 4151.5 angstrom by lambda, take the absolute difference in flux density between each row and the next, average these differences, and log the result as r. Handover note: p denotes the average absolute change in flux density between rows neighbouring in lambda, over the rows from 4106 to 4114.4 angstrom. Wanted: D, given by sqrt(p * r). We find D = 0.18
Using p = 0.20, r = 0.16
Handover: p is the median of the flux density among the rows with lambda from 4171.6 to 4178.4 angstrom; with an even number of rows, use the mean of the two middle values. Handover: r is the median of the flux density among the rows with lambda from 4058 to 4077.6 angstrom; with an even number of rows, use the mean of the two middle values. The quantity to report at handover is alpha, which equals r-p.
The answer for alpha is -0.3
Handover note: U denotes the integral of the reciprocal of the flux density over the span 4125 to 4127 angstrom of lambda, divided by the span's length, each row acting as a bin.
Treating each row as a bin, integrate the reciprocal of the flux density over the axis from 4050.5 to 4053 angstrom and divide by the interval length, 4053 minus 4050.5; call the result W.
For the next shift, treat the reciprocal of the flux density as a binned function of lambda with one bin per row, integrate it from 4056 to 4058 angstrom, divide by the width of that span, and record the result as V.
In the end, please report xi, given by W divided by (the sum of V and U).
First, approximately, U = 0.098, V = 0.115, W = 0.104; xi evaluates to 0.49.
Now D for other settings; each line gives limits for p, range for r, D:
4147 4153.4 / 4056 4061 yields 0.15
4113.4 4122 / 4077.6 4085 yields 0.25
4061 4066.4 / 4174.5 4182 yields 0.14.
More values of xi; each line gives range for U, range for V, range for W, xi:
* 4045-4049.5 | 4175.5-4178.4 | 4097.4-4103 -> 0.58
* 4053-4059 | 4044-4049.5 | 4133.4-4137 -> 0.47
